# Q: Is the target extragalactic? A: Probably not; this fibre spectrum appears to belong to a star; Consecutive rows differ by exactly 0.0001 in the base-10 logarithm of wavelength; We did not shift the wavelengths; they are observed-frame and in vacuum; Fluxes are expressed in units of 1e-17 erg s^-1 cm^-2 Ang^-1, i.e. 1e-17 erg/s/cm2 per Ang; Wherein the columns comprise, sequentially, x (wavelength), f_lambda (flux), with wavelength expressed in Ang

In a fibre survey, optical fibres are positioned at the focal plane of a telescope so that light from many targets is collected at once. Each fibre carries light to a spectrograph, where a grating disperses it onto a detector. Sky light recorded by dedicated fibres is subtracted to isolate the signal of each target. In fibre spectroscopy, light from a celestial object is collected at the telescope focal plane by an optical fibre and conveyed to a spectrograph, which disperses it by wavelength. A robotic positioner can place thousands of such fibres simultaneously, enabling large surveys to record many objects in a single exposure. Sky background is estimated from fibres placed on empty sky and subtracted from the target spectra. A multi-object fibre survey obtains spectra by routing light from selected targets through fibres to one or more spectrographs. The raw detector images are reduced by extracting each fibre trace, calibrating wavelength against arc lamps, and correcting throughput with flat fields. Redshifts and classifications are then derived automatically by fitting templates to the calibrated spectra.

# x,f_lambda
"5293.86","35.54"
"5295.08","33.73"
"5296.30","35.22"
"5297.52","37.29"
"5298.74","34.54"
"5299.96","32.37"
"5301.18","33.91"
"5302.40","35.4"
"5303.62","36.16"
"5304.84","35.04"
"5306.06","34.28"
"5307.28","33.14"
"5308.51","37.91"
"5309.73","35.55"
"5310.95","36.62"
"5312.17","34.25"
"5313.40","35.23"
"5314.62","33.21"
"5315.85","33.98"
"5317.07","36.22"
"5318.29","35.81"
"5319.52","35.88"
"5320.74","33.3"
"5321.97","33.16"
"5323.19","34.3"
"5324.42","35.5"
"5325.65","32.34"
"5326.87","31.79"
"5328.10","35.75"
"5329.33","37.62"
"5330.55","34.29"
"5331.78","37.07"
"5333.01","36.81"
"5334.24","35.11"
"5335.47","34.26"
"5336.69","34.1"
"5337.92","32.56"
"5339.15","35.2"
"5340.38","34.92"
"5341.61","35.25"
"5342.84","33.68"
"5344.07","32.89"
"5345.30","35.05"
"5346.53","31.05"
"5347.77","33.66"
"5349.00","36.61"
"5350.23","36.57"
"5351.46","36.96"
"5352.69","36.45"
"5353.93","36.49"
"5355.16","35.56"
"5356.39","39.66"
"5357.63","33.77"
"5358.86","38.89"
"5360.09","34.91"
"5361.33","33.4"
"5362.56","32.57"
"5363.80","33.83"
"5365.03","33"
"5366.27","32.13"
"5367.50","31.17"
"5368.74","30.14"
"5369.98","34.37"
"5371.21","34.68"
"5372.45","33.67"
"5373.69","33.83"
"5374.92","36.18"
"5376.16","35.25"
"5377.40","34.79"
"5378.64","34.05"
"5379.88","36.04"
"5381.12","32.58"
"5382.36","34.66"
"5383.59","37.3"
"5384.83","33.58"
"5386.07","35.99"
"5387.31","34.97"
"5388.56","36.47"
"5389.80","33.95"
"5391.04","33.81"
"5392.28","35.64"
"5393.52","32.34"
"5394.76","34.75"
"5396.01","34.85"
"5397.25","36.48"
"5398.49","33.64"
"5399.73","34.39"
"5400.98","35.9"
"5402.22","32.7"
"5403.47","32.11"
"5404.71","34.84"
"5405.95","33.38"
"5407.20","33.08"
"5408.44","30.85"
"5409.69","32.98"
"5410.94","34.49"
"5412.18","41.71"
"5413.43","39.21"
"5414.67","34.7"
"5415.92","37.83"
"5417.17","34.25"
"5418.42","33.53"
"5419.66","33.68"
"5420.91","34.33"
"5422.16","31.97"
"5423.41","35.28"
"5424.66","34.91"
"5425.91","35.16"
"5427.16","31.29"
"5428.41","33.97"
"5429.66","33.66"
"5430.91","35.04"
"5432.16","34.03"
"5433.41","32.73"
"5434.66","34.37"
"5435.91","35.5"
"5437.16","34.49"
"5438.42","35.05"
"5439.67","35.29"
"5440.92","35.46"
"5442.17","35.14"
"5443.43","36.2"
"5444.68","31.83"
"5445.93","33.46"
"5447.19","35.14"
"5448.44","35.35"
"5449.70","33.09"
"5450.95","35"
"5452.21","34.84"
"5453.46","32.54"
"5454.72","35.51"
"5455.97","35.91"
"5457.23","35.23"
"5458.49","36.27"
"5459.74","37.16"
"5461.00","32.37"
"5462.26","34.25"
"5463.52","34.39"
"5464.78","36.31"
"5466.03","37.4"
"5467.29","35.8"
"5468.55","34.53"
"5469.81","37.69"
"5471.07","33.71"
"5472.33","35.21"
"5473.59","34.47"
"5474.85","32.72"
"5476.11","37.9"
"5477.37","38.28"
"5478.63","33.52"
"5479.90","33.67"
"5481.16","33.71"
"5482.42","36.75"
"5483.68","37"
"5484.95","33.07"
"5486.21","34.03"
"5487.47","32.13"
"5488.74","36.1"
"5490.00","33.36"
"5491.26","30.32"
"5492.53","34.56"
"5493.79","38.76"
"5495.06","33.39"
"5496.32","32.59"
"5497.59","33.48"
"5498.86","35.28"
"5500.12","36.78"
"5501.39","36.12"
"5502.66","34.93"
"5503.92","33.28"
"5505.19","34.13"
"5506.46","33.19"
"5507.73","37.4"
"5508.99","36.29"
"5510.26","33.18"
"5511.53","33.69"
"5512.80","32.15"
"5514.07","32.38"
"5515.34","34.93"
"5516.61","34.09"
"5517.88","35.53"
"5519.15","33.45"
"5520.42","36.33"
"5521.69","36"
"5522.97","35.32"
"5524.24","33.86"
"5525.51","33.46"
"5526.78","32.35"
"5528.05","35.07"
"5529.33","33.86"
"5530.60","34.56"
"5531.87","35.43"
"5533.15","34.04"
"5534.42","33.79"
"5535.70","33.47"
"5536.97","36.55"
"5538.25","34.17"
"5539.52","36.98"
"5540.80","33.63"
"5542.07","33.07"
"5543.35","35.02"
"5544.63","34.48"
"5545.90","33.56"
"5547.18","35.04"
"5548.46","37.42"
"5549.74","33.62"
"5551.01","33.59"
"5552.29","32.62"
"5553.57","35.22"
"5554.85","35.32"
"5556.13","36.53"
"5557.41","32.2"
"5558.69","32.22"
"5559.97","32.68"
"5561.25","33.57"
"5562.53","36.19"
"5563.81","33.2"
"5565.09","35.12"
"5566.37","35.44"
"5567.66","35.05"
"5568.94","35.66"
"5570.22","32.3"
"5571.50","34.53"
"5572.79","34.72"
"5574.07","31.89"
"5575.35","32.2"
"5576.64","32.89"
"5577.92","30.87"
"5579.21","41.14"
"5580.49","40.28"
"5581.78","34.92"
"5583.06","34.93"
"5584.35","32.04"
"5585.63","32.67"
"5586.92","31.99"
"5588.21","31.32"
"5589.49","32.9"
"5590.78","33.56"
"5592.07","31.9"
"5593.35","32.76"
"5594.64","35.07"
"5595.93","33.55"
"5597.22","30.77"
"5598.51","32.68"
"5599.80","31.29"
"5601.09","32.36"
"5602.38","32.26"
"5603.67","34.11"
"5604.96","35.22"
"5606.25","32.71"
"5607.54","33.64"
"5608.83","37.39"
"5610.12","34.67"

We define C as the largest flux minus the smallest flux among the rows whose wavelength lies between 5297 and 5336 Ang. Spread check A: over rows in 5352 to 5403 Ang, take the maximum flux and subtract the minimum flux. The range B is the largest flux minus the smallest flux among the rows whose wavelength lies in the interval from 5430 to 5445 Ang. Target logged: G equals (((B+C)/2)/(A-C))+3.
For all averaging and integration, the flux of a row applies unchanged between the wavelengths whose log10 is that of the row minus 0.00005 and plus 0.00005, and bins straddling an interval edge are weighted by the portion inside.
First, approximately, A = 9.5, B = 4.4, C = 6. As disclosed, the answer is 4.5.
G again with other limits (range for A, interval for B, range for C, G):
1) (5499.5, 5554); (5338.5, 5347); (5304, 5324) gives 12.0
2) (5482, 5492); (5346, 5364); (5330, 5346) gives 6.0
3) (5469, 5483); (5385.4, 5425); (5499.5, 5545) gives 29.0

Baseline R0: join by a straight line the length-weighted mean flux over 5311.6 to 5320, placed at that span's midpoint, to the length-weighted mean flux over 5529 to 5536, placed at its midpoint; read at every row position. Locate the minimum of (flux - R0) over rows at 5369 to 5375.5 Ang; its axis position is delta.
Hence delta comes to 5372.45 Ang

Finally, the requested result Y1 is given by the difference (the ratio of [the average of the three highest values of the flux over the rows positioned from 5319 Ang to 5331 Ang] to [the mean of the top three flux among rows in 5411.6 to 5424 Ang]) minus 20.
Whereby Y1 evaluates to -19.1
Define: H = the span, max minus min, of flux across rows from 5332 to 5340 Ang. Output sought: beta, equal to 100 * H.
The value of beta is 425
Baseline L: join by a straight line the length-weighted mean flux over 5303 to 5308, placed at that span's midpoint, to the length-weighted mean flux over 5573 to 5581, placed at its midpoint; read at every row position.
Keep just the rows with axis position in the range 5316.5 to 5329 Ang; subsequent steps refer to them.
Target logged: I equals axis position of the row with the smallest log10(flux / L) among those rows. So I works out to 5326.87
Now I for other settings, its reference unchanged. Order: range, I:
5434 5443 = 5434.66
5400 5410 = 5408.44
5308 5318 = 5314.62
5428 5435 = 5433.41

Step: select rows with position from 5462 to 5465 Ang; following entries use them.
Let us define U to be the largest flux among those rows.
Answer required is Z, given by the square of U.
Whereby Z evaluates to 1318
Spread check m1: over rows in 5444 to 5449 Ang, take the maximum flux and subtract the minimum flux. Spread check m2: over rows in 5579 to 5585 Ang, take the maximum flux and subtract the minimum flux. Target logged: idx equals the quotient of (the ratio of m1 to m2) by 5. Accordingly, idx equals 0.08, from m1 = 3.5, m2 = 9.1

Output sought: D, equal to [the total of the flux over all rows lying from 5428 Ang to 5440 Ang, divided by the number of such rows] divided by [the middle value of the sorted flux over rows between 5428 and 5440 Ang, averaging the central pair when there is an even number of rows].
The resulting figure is 1.00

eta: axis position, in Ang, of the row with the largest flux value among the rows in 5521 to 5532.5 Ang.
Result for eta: 5521.69 Ang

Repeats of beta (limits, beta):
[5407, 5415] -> 1086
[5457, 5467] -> 503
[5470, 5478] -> 556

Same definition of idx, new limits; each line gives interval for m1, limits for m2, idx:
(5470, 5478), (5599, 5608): 0.28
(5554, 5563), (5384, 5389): 0.30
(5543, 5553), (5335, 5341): 0.36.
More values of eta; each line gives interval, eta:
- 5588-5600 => 5594.64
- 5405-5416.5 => 5412.18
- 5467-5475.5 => 5469.81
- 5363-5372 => 5371.21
